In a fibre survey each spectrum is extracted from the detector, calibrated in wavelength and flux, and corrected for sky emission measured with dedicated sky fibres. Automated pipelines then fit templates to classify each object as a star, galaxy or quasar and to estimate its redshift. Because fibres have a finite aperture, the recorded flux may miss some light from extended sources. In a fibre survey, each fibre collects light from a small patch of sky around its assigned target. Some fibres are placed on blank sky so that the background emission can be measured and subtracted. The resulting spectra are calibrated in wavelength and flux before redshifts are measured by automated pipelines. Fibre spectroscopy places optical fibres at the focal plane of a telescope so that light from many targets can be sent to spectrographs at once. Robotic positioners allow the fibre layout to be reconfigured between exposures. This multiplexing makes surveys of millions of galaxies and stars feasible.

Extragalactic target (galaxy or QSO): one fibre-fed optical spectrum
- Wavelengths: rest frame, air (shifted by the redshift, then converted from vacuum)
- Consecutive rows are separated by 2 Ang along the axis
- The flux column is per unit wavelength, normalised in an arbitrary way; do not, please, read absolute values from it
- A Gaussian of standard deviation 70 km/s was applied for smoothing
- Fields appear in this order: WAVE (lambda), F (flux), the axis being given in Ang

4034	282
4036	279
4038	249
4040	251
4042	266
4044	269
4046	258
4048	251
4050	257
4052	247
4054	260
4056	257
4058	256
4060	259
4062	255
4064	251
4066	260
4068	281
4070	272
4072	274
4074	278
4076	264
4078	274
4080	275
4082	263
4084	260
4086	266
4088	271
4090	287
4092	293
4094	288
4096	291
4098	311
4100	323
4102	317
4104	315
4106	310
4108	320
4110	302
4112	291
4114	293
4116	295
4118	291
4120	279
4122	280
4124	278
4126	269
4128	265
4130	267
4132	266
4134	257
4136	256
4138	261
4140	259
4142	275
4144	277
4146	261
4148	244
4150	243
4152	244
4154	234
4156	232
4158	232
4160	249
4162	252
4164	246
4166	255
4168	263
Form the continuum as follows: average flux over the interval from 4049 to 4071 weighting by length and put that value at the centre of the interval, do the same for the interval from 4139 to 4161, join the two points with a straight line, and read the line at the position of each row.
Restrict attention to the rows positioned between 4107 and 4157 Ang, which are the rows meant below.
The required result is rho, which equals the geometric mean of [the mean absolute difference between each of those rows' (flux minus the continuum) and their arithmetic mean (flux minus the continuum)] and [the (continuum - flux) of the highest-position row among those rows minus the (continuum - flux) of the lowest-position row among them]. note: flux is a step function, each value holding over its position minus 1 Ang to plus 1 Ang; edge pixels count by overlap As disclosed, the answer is 36.7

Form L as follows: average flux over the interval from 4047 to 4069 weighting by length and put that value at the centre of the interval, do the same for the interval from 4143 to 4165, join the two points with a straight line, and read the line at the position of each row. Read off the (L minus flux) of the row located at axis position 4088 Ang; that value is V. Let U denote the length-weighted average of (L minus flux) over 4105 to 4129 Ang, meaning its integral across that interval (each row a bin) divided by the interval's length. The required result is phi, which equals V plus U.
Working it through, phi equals -55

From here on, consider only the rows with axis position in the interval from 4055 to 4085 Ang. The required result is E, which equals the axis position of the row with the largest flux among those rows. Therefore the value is 4068 Ang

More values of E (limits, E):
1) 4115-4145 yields 4116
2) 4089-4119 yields 4100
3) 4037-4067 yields 4044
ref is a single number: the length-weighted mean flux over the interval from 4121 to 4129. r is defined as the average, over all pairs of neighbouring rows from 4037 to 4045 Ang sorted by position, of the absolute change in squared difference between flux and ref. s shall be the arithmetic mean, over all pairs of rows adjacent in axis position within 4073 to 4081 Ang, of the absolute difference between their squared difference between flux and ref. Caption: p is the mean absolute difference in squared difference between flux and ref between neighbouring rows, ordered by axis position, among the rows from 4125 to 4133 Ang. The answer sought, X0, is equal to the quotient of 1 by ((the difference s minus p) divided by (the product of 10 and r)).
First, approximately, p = 30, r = 187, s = 46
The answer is 112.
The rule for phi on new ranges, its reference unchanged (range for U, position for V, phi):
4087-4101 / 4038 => -30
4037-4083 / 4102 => -69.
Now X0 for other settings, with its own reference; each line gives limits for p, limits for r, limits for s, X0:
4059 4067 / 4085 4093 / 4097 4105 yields 4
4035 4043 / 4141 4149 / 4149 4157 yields -50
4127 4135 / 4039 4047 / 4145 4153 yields 12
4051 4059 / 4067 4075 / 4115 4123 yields -5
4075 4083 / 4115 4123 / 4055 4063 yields 61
